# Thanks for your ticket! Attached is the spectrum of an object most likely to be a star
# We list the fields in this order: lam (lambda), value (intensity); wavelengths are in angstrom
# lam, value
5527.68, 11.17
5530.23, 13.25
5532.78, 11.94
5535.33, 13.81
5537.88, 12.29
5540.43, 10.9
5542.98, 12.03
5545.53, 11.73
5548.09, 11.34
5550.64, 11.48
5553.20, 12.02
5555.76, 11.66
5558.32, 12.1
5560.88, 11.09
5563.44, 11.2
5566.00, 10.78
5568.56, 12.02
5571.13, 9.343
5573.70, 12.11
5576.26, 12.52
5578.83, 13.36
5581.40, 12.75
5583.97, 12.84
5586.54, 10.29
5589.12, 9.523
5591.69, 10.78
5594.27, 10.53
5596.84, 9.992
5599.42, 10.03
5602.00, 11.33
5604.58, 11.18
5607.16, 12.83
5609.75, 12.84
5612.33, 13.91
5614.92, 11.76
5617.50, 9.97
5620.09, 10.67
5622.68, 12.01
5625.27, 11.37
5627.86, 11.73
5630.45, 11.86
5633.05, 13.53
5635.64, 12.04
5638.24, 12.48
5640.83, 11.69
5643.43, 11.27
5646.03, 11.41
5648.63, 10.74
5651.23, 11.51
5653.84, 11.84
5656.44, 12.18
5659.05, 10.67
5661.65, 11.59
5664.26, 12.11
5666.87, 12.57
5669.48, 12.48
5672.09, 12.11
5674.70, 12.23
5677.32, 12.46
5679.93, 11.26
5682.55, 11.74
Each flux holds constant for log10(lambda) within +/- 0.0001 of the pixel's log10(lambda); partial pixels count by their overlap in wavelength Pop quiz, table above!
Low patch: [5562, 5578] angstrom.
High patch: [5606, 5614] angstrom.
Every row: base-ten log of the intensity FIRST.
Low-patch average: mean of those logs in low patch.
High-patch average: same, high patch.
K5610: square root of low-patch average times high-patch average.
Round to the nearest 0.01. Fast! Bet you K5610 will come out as 1.09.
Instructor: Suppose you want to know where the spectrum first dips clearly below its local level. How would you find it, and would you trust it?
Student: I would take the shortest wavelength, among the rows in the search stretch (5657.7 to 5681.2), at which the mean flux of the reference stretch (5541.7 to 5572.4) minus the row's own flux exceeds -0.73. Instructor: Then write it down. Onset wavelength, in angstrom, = 5659.05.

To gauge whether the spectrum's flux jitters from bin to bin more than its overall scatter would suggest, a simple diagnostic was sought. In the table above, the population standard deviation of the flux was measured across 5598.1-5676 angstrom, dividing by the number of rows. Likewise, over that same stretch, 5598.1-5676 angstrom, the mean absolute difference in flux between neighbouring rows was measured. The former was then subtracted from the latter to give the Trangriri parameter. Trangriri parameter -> -0.11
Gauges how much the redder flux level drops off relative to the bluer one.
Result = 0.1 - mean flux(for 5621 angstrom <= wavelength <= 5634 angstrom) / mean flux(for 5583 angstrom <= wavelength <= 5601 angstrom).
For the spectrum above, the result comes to -1.04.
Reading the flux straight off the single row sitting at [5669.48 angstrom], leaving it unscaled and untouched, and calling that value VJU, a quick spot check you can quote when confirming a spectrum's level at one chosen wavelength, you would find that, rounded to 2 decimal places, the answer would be 12.48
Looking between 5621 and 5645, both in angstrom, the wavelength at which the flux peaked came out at 5633.05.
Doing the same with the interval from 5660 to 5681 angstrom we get 5666.87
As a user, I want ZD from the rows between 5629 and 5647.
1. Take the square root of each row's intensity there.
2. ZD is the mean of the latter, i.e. 3.47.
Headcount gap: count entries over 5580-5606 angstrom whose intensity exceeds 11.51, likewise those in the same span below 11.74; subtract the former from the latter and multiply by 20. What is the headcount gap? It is 120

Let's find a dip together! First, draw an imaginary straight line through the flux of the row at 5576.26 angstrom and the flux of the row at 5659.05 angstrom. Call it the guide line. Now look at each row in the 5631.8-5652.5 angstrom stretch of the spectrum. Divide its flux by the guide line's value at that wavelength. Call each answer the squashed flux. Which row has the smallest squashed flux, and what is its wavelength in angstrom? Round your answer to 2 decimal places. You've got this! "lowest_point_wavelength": 5648.63 angstrom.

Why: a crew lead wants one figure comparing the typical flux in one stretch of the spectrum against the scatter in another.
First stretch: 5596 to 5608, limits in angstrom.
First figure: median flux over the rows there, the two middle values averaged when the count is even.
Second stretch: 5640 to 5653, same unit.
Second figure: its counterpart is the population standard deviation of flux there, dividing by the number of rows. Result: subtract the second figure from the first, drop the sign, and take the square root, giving 3.30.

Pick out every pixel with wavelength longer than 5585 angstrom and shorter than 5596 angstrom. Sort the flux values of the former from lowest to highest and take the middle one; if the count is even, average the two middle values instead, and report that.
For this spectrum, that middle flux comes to 10.4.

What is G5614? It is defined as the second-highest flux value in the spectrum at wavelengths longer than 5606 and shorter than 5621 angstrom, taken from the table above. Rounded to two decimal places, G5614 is 12.84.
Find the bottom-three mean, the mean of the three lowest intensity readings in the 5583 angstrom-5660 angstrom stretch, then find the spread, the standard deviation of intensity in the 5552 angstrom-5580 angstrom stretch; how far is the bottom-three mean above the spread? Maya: 8.8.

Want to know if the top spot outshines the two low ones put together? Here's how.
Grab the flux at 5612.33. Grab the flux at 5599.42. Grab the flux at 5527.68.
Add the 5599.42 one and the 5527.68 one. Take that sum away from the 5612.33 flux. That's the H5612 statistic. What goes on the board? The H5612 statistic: -7.3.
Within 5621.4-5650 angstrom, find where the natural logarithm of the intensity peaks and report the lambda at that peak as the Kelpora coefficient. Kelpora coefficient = 5633.05 angstrom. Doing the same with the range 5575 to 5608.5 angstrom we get 5578.83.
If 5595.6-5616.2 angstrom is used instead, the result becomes 5612.33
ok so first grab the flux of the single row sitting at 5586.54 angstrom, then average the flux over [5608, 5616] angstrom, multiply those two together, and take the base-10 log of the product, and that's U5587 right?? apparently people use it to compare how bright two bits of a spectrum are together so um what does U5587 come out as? 2.12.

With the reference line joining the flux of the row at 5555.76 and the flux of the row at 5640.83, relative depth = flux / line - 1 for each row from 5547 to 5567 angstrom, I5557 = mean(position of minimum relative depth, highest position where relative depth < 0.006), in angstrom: 5566.0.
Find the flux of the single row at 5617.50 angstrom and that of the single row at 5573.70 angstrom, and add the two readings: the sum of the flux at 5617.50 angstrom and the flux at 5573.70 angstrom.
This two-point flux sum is 22.1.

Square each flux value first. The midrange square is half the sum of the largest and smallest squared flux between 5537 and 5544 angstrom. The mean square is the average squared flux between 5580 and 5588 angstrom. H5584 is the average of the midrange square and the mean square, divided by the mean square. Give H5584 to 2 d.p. 0.97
